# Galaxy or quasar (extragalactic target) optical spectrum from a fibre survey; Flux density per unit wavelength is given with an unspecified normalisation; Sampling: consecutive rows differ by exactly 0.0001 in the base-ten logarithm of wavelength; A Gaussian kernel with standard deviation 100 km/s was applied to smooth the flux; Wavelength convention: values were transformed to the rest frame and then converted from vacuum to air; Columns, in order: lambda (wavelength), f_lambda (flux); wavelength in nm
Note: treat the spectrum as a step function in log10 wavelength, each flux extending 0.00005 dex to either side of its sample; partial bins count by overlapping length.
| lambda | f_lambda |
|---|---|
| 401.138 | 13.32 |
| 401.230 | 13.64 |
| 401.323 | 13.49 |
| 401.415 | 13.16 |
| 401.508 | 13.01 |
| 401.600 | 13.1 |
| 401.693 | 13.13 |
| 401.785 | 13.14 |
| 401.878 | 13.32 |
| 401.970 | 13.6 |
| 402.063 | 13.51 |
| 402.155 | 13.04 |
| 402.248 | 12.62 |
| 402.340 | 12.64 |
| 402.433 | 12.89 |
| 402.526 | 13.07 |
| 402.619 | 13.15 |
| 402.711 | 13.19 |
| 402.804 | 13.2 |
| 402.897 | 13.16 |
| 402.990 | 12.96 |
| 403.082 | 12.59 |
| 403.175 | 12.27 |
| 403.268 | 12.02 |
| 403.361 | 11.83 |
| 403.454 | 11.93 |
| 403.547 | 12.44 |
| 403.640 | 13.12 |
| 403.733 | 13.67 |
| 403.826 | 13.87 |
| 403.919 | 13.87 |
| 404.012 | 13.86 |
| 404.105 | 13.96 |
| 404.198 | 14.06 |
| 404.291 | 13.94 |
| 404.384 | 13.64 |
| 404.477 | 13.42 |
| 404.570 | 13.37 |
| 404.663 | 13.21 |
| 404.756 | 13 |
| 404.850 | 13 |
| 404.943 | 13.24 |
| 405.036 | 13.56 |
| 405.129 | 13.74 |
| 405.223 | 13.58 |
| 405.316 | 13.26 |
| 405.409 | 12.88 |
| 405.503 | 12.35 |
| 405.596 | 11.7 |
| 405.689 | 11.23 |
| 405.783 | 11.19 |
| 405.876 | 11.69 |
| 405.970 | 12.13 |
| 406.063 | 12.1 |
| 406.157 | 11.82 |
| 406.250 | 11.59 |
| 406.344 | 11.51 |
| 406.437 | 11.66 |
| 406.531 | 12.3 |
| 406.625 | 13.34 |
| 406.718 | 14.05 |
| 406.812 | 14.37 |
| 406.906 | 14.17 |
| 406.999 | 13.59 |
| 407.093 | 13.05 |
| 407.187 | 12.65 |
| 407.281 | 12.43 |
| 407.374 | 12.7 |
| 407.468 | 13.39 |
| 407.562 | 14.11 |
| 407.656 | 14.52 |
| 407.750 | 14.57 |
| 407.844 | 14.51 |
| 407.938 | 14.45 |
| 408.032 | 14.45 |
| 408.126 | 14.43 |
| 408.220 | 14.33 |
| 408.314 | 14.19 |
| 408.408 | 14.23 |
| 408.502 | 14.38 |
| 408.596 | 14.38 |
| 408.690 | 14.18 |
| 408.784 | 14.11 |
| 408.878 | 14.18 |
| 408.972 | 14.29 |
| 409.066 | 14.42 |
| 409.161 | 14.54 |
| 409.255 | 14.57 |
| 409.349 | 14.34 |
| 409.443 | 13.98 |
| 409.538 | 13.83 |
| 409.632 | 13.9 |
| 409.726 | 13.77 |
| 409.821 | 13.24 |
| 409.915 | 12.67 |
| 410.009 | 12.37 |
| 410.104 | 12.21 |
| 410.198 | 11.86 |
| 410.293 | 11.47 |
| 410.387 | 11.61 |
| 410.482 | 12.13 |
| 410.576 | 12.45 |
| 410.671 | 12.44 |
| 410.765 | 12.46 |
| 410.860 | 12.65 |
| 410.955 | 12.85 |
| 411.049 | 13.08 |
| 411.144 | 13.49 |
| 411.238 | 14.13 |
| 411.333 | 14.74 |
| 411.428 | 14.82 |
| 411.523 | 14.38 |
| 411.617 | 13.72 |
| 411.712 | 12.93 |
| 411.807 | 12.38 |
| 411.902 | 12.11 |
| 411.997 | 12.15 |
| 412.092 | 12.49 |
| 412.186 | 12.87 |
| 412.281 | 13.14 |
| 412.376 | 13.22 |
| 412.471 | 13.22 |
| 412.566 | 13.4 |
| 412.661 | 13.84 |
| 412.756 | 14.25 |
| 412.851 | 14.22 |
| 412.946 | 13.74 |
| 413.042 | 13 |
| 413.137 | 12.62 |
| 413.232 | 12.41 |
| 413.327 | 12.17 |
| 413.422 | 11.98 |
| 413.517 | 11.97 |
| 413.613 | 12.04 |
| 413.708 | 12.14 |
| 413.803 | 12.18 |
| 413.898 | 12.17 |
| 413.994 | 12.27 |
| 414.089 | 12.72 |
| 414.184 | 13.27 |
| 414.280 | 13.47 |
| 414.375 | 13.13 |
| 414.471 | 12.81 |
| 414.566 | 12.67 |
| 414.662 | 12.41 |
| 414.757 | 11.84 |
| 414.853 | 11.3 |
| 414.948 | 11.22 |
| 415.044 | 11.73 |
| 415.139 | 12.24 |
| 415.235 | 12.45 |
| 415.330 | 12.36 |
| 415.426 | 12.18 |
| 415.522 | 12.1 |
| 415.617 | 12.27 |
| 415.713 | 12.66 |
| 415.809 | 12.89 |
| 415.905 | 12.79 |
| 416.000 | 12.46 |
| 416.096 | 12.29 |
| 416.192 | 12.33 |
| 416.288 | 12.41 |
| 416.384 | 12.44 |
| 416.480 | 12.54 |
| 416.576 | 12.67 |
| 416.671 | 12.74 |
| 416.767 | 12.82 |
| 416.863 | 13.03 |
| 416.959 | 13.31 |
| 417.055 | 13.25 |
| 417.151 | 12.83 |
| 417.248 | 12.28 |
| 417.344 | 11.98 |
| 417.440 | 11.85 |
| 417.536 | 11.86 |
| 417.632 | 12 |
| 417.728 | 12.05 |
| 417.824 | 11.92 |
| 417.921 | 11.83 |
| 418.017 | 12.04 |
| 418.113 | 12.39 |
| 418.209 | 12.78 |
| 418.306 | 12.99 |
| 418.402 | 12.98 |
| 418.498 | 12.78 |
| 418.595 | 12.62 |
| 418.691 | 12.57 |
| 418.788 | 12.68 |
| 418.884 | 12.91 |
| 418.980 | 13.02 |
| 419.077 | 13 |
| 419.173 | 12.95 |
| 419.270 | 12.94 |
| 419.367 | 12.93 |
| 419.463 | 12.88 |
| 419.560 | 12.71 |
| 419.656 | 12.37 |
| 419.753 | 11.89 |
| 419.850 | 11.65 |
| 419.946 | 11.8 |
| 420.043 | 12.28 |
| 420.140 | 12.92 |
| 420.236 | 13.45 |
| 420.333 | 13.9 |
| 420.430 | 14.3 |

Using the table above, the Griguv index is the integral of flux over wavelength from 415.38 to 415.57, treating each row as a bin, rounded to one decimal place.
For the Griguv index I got 2.3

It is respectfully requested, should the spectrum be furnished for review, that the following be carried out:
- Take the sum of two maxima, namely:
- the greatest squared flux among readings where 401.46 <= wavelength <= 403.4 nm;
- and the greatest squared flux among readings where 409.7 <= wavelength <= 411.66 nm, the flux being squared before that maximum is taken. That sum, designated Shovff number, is 405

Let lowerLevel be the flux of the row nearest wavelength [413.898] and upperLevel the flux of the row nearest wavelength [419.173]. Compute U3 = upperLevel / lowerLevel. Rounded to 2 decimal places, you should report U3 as 1.06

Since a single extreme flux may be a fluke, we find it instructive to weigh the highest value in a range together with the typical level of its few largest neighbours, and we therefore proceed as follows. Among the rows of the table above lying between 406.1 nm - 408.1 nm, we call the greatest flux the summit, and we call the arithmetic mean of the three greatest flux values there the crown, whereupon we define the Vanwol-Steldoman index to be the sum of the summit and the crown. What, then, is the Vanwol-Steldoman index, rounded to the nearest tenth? 29.1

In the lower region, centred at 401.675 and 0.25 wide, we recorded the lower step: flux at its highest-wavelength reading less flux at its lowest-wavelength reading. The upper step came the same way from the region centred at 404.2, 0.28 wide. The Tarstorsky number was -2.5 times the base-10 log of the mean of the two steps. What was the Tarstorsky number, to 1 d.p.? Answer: 5.0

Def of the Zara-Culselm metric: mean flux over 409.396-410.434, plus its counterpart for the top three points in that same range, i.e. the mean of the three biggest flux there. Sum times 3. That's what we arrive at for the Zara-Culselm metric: 80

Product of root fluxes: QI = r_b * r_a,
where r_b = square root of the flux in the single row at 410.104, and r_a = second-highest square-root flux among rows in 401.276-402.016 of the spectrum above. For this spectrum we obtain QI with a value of 12.8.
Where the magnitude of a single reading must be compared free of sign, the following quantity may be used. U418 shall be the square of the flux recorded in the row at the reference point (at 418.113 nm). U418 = 154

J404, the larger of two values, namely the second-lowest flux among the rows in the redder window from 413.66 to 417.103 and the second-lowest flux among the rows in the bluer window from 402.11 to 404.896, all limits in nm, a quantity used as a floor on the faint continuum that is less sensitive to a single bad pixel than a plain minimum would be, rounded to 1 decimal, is 11.9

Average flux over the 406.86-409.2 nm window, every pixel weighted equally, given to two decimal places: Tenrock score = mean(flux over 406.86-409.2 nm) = 14.01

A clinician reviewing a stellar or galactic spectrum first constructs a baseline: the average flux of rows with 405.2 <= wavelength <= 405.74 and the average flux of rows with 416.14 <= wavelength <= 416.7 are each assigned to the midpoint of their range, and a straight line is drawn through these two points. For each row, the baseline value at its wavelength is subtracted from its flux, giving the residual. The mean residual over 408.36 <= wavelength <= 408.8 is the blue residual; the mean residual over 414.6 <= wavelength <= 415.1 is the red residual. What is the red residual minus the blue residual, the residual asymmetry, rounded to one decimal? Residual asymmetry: -2.6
